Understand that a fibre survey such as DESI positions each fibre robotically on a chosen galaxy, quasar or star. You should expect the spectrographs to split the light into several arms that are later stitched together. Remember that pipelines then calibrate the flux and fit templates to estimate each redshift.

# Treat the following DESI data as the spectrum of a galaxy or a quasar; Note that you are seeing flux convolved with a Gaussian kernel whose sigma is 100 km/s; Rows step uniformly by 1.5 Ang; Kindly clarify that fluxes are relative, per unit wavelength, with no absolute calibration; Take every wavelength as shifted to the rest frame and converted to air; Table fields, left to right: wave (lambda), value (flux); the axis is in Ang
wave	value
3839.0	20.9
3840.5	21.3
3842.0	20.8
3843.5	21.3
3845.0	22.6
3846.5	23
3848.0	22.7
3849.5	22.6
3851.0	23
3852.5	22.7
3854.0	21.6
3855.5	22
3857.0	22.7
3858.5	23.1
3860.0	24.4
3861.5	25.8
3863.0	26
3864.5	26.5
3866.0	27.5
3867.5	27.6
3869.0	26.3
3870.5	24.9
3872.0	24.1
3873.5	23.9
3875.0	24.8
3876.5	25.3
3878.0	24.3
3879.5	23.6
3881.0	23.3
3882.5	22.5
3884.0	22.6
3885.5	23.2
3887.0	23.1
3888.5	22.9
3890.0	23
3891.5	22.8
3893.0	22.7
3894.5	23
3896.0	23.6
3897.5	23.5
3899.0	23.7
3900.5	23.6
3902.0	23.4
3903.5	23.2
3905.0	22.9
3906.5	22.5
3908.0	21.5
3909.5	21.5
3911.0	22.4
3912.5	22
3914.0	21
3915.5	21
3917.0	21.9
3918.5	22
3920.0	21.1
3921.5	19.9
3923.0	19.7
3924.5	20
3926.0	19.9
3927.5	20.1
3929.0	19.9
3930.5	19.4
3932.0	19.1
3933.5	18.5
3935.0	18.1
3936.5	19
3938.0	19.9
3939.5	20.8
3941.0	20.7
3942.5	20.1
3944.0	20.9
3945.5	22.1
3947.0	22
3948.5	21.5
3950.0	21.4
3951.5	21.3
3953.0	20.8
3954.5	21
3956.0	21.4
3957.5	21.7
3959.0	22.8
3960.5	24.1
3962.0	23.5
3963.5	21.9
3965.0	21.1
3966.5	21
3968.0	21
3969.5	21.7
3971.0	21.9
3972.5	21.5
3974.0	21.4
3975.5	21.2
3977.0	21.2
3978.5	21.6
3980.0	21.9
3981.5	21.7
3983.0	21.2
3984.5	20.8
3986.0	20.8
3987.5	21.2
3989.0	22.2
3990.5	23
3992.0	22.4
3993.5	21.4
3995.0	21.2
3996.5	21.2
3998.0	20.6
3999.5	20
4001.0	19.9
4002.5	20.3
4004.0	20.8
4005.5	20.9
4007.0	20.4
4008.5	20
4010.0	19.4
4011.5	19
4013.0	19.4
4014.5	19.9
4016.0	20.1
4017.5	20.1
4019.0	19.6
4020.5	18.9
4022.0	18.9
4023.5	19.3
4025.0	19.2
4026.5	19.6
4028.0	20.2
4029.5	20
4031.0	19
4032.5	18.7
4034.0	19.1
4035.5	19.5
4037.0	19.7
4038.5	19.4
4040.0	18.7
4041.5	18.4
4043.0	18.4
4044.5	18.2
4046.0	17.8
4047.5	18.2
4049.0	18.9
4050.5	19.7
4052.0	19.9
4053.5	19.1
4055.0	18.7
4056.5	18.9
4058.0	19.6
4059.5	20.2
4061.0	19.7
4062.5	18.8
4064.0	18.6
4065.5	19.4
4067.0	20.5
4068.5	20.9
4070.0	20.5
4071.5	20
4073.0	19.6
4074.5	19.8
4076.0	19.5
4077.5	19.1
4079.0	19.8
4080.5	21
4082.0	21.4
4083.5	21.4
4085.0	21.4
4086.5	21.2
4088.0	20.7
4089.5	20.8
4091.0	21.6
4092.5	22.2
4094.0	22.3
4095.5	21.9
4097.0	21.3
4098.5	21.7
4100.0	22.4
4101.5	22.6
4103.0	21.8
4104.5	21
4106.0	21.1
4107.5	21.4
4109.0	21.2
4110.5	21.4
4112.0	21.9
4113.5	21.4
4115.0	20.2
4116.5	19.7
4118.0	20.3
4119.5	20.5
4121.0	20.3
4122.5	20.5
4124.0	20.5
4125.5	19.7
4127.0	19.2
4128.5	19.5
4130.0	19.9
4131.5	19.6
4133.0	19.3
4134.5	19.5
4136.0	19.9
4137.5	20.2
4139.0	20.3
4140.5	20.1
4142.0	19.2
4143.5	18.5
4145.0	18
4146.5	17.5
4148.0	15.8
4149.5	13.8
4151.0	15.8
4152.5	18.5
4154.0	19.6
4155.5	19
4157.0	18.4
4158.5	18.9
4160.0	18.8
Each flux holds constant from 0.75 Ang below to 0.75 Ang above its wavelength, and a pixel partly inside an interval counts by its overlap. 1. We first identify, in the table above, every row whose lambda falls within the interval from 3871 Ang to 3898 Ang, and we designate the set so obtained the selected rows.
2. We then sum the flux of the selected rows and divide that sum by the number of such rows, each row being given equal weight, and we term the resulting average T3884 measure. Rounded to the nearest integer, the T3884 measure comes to 23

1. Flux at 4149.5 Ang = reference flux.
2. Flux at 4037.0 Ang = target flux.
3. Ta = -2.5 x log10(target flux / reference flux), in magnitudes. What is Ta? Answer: -0.39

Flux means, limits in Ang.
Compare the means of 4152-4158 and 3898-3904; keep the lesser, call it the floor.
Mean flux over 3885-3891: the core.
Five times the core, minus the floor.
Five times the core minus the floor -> 96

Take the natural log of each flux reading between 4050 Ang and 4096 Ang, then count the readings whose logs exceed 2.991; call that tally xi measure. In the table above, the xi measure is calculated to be 16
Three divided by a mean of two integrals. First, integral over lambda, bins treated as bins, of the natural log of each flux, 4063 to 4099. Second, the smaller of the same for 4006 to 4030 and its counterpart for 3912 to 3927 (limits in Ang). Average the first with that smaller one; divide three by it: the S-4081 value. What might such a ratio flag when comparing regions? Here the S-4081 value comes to 0.039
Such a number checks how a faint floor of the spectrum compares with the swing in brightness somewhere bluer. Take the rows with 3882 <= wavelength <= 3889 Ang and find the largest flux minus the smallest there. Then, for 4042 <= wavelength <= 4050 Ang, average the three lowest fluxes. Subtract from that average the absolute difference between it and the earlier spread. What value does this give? 0.70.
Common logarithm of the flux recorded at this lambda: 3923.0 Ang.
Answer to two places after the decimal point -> 1.29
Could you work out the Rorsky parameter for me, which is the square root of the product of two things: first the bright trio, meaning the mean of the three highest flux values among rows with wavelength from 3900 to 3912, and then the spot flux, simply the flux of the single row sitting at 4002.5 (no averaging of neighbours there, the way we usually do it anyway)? 21.8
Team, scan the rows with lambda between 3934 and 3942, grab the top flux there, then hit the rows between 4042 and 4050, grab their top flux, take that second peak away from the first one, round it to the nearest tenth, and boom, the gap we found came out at 1.9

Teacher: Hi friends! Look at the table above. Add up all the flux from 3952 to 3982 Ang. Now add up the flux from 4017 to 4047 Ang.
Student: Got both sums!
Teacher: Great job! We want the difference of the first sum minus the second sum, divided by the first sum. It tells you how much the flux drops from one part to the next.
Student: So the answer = 0.12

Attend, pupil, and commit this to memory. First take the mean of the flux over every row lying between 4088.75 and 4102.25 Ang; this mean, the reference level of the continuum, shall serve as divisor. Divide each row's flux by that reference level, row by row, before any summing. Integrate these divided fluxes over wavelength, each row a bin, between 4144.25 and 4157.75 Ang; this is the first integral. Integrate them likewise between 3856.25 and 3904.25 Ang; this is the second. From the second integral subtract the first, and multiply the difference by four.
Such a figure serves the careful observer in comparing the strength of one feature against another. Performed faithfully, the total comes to 169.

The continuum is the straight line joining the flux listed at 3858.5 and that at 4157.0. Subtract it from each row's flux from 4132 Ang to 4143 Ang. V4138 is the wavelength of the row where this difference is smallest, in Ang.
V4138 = 4133.0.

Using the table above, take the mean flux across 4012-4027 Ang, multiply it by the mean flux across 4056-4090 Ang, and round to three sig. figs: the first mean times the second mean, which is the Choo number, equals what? 392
